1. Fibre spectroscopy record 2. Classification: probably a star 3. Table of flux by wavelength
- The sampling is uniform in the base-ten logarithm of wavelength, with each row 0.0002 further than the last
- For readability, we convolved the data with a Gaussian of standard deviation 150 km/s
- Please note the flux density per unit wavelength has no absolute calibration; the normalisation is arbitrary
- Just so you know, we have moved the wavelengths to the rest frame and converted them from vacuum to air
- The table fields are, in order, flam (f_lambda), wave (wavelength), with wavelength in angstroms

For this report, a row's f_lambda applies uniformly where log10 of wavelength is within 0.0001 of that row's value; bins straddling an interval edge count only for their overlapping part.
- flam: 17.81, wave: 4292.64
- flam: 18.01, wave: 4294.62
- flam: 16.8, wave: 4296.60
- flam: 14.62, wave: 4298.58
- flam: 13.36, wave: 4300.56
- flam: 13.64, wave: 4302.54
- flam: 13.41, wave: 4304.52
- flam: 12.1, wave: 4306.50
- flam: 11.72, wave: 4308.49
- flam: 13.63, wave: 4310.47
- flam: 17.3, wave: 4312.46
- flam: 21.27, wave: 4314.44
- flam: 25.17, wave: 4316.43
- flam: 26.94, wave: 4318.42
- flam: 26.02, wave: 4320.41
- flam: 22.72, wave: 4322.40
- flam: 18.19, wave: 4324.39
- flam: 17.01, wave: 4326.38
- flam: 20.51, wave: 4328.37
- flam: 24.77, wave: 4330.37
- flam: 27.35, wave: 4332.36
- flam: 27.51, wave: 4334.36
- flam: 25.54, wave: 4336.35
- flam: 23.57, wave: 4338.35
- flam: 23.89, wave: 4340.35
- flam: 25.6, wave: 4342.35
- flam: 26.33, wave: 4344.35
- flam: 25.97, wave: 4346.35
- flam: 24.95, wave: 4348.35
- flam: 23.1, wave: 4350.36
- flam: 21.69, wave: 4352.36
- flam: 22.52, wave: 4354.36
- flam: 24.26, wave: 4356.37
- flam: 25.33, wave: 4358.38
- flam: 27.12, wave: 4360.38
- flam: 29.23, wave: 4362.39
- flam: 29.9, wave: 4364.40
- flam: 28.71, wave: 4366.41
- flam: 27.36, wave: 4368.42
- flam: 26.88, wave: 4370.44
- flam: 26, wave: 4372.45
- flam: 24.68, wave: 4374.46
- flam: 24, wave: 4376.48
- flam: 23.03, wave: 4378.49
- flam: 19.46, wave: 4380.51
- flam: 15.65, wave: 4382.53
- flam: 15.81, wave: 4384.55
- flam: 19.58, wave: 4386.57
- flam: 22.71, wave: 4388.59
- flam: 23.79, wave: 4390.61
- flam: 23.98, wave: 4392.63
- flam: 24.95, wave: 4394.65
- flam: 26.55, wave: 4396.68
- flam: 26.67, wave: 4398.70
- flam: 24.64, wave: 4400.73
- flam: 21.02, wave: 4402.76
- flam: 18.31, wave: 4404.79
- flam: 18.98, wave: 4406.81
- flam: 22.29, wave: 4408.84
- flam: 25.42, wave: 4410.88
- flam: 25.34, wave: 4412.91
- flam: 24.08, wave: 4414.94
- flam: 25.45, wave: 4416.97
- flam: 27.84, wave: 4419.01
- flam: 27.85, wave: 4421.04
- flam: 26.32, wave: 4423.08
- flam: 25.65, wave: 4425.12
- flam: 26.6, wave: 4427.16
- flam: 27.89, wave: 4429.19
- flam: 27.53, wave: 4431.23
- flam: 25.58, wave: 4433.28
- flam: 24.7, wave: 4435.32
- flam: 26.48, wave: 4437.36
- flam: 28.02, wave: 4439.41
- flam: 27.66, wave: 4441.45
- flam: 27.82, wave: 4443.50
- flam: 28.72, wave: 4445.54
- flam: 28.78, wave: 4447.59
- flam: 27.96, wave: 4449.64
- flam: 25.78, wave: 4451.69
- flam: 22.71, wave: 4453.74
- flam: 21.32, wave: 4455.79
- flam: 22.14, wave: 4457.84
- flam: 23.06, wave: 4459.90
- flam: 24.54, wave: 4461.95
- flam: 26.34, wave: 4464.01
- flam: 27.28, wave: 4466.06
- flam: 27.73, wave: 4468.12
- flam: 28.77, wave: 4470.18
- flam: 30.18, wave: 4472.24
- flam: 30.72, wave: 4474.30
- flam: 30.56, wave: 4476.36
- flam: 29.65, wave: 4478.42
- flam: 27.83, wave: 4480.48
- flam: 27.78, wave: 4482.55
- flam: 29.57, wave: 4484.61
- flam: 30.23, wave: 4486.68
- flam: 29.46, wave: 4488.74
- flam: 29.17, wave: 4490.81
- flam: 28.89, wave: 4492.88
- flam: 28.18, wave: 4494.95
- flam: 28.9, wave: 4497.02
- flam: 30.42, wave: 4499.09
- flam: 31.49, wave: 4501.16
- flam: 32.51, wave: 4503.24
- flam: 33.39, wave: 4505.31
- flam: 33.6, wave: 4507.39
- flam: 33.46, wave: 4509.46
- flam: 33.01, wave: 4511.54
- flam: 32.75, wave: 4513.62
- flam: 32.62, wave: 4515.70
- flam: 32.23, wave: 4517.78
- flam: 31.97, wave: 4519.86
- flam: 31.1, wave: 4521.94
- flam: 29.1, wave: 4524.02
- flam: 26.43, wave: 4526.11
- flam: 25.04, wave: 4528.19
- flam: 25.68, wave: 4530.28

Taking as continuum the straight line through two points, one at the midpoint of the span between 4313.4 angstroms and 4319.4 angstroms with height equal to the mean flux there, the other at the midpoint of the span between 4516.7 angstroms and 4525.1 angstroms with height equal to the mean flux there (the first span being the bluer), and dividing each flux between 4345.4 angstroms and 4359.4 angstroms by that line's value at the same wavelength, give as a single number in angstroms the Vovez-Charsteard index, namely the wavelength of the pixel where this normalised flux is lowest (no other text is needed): 4352.36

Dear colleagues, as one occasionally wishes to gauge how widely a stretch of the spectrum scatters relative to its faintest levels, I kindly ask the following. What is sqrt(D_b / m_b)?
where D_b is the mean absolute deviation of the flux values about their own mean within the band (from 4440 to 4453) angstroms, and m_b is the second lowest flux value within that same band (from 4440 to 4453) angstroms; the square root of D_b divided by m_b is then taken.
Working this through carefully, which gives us 0.160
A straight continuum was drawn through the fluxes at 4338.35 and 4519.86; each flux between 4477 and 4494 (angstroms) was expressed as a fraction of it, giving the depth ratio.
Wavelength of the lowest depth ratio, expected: 4482.55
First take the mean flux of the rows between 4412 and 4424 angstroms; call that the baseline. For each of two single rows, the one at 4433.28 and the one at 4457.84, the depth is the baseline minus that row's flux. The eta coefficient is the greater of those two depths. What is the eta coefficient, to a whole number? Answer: 4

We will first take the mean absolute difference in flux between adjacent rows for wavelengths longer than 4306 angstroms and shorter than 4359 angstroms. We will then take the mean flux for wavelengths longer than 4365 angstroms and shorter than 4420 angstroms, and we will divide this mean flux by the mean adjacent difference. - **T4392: 12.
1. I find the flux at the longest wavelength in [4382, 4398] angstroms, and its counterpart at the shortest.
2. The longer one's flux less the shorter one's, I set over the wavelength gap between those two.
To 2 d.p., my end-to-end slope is 0.77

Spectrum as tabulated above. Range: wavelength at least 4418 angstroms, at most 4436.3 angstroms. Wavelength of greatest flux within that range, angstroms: 4429.19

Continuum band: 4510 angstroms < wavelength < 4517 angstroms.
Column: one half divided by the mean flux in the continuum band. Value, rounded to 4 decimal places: 0.0152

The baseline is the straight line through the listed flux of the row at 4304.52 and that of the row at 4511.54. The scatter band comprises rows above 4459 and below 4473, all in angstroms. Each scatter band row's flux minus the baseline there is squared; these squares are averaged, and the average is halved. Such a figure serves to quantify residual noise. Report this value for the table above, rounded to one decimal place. 3.5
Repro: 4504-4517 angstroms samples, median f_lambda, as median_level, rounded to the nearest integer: 33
